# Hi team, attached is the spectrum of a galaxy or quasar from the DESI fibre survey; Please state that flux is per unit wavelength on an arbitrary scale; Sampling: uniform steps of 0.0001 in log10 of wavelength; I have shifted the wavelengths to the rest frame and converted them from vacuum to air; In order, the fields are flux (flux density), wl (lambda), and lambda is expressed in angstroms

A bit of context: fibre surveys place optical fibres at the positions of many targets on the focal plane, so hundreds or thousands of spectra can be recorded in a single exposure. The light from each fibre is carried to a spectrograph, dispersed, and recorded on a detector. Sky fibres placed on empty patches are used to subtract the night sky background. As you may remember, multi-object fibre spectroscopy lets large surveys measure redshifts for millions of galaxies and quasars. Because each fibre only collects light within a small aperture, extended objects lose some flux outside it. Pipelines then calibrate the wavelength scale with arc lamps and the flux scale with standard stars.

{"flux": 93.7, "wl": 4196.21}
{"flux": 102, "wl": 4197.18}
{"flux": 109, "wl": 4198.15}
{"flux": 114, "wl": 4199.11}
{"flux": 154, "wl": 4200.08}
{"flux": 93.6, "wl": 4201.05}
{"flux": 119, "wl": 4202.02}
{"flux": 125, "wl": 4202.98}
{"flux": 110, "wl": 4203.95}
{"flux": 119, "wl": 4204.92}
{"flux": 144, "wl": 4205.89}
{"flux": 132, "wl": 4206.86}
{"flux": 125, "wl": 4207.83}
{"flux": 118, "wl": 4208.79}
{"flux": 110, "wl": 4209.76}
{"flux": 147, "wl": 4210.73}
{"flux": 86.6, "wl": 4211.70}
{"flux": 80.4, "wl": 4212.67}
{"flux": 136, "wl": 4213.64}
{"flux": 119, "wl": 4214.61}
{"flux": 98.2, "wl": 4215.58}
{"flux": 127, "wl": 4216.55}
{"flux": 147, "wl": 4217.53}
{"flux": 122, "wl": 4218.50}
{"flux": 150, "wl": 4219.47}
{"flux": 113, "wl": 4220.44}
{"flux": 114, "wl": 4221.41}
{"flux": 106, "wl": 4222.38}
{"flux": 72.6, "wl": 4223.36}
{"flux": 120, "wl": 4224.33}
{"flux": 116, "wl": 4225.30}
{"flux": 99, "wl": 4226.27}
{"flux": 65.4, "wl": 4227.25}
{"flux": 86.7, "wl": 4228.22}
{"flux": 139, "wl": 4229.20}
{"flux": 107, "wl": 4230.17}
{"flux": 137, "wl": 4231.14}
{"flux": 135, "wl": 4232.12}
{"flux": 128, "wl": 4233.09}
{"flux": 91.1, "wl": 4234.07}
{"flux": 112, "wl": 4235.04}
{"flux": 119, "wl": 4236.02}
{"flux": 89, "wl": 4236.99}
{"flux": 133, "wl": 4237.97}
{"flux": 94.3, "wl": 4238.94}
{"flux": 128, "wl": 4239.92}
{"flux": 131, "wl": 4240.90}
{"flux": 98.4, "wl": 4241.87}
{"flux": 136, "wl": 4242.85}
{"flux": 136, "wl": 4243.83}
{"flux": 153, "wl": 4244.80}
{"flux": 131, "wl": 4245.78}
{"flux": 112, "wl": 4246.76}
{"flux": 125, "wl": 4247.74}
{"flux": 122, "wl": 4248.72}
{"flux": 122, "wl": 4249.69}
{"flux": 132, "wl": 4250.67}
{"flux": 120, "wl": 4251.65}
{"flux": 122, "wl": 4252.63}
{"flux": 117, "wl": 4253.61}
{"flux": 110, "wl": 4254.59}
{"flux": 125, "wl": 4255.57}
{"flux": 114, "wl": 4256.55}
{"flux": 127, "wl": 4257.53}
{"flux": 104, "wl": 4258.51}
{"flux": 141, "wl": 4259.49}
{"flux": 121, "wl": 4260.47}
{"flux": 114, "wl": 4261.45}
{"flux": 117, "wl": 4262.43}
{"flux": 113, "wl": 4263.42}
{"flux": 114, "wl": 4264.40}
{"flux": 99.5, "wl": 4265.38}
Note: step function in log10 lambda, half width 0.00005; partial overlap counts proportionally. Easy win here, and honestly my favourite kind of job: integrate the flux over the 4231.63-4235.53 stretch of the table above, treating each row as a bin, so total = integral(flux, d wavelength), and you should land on 454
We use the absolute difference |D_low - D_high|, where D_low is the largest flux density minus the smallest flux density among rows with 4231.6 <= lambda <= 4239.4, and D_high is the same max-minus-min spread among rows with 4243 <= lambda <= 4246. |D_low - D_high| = 24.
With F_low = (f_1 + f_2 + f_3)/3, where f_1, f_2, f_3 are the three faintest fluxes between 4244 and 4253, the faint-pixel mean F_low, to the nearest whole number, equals 118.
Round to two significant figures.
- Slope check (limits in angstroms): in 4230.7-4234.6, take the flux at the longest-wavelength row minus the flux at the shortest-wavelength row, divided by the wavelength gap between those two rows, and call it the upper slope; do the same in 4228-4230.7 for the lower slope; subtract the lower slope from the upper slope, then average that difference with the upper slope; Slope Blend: -21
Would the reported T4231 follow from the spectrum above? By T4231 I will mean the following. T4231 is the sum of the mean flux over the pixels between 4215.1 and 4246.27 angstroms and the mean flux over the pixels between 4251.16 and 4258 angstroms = 236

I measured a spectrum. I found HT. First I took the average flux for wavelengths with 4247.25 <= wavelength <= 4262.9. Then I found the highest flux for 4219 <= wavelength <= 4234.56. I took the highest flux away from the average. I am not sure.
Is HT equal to -29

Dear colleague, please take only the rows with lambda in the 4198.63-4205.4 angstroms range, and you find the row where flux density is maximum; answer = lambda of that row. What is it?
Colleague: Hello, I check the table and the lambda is 4200.08 angstroms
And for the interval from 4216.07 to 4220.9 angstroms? 4219.47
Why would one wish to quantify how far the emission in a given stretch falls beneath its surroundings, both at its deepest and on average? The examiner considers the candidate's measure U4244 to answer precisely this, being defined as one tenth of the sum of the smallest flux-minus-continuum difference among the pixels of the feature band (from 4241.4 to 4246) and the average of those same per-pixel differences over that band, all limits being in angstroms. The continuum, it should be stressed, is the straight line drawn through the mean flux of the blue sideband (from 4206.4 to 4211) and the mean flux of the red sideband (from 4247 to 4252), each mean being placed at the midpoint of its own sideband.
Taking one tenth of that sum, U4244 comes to -2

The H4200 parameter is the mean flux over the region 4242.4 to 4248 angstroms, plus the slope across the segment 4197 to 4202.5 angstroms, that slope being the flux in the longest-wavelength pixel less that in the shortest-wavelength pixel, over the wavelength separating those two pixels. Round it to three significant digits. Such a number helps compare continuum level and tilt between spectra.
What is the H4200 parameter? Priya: 136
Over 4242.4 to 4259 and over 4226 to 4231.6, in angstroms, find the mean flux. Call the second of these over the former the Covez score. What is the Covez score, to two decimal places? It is 0.85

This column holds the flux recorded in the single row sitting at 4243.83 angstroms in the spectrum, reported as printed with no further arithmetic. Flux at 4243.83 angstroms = 136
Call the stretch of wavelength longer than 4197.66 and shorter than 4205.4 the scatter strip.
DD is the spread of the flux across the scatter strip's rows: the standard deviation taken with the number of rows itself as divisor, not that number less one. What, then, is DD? 16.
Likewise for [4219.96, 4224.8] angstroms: 17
